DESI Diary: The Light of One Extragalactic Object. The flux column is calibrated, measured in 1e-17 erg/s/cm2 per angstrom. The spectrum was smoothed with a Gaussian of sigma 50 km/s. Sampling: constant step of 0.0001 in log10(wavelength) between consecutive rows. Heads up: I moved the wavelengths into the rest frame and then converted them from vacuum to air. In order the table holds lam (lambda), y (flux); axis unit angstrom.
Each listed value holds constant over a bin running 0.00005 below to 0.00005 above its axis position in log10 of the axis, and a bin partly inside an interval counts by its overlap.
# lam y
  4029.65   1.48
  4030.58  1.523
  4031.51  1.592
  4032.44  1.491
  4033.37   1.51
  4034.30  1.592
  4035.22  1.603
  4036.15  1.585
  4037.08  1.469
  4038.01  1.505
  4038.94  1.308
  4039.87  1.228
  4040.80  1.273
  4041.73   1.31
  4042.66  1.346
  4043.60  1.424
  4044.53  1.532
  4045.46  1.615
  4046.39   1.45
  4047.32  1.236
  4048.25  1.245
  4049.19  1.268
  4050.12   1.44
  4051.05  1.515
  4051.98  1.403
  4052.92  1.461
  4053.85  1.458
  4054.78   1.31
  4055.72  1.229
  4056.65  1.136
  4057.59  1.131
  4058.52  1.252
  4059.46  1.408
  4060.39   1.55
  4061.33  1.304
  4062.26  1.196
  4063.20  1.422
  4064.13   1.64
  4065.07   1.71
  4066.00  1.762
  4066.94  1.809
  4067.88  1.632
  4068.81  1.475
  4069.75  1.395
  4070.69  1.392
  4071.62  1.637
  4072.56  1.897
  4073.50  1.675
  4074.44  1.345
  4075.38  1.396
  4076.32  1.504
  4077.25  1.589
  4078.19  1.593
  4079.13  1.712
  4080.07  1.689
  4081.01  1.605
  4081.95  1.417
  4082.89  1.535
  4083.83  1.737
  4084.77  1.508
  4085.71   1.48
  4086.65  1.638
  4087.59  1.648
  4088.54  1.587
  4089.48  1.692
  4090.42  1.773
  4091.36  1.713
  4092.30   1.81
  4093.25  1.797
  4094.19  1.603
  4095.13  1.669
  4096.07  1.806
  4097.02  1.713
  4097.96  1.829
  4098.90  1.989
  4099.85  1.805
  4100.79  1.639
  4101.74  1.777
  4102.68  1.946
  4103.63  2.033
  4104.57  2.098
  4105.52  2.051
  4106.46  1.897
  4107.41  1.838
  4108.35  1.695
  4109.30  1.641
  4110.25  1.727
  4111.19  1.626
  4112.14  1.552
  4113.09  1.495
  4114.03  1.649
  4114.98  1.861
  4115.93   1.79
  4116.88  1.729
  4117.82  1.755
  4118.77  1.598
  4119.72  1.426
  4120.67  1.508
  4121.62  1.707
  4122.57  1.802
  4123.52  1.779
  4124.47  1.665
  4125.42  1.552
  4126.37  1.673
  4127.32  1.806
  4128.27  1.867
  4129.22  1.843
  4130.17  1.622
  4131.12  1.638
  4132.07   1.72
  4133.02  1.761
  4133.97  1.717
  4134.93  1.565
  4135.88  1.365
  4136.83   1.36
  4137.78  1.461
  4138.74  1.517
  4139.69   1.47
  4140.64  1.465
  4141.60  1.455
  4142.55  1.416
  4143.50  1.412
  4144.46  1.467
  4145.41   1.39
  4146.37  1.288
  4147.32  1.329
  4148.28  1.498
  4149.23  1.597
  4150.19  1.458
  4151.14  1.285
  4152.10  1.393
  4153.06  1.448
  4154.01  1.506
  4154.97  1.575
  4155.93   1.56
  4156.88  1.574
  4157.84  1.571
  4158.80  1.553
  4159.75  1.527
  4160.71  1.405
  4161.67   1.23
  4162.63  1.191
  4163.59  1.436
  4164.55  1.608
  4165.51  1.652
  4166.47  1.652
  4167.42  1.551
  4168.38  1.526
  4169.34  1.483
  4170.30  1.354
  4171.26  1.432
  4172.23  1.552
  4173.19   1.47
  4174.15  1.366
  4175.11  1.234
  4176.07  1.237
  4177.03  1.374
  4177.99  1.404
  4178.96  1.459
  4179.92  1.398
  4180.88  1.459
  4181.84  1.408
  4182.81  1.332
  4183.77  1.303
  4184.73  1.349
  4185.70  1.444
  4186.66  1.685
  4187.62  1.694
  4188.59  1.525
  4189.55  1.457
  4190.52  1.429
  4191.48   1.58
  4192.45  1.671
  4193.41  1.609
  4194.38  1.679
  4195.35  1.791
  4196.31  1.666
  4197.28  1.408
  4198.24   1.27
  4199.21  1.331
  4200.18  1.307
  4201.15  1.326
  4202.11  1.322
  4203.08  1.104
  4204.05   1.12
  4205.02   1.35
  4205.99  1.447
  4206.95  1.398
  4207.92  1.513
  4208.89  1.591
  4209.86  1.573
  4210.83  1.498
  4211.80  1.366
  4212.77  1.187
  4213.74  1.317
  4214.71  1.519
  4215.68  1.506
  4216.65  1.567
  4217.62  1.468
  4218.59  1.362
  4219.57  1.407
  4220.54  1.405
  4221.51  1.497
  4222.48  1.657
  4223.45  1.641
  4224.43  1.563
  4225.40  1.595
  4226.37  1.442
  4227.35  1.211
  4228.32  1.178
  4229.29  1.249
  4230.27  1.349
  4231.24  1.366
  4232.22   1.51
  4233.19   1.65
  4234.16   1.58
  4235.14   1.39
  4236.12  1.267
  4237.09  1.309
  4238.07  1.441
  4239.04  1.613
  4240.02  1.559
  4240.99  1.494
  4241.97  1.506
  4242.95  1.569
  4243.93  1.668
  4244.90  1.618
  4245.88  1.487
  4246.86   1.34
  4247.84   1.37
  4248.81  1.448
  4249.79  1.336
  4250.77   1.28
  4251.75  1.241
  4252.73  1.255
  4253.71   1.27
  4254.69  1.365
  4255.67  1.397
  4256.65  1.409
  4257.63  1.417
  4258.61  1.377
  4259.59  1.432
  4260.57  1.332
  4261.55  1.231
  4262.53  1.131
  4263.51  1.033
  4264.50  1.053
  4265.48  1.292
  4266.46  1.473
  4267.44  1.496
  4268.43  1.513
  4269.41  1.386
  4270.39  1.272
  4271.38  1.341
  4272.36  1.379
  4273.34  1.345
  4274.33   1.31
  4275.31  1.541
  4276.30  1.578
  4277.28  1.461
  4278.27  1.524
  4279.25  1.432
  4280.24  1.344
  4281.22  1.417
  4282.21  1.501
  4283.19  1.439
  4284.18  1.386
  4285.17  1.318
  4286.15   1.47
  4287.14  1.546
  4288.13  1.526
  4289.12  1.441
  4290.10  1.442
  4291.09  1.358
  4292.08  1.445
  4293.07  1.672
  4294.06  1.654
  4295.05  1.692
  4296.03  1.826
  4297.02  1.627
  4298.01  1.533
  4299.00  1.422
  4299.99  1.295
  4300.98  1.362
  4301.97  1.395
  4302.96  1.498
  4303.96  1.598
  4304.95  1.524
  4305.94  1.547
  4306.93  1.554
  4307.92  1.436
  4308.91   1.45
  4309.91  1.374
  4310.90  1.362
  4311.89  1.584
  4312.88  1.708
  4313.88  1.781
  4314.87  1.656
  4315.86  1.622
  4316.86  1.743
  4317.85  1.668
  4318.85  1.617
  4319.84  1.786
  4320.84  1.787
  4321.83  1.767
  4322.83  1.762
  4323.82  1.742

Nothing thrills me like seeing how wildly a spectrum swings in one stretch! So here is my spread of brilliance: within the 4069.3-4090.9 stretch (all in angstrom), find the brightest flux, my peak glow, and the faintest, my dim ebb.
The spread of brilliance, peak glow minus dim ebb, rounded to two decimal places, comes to 0.55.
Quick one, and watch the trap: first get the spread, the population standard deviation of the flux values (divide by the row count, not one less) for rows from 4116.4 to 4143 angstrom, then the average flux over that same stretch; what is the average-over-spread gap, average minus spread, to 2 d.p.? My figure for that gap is 1.47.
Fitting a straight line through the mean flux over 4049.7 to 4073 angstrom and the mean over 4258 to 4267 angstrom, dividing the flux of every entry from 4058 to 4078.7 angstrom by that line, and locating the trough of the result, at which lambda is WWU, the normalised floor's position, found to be 4062.26 angstrom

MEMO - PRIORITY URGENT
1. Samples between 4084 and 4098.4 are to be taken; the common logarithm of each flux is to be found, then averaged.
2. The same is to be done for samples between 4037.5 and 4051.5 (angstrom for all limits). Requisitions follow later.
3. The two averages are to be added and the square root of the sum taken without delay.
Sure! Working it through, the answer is 0.60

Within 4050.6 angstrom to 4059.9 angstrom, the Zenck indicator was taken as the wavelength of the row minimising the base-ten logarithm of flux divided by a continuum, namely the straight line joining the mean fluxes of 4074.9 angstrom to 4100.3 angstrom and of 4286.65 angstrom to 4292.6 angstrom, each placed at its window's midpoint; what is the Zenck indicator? 4057.59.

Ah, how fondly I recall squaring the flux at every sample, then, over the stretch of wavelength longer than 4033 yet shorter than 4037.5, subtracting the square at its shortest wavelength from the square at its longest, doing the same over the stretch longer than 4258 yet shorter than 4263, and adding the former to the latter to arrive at -0.74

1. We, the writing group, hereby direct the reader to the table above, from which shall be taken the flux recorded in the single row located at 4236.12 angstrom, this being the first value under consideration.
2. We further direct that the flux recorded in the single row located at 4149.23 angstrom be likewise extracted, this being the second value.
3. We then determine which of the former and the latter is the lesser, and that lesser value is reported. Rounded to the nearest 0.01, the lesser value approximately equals 1.27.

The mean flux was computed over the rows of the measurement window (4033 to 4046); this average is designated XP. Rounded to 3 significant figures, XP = 1.45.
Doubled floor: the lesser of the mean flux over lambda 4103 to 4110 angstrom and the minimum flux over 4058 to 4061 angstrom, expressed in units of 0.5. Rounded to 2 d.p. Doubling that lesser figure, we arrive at 2.50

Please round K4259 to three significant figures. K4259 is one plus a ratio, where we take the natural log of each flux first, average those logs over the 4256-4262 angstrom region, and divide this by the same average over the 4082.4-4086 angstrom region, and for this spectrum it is 1.70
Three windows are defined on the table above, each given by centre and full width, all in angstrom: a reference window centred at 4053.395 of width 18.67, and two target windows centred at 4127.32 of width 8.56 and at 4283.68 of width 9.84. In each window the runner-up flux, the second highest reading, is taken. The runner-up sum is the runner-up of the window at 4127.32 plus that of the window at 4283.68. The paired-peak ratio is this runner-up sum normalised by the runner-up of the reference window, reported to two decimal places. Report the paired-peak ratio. 2.17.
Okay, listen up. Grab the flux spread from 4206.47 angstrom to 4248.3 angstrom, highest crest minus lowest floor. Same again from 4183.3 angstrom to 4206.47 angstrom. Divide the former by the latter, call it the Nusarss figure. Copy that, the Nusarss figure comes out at 0.71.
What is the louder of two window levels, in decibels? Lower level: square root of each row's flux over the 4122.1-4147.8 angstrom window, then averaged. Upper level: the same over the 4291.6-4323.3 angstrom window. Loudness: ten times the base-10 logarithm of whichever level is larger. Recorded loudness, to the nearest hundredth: 1.00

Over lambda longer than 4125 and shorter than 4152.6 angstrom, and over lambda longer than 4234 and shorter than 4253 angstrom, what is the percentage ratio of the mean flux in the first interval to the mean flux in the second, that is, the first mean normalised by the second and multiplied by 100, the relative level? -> 106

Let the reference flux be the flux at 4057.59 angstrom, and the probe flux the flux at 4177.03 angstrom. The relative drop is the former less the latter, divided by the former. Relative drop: -0.21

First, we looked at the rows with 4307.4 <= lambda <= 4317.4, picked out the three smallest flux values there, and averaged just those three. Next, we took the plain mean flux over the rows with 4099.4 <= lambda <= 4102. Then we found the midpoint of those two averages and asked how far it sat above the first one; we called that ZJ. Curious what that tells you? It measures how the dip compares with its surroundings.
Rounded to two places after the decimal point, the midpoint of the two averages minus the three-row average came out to 0.17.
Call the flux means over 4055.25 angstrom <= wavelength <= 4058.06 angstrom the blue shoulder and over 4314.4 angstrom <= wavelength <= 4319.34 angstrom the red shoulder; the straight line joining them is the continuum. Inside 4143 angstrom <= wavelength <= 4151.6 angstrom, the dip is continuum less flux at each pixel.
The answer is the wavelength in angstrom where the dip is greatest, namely 4151.14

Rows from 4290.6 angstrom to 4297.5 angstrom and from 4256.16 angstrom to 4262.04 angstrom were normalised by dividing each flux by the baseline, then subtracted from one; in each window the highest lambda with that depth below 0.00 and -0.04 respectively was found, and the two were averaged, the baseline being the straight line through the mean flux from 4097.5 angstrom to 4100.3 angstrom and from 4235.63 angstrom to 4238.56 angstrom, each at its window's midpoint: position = 4278.8 angstrom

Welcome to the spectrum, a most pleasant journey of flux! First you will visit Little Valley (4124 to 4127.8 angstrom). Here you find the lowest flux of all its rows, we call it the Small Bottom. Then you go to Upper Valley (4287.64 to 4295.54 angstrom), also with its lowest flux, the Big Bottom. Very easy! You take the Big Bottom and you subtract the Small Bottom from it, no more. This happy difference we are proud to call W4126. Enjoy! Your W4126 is -0.2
